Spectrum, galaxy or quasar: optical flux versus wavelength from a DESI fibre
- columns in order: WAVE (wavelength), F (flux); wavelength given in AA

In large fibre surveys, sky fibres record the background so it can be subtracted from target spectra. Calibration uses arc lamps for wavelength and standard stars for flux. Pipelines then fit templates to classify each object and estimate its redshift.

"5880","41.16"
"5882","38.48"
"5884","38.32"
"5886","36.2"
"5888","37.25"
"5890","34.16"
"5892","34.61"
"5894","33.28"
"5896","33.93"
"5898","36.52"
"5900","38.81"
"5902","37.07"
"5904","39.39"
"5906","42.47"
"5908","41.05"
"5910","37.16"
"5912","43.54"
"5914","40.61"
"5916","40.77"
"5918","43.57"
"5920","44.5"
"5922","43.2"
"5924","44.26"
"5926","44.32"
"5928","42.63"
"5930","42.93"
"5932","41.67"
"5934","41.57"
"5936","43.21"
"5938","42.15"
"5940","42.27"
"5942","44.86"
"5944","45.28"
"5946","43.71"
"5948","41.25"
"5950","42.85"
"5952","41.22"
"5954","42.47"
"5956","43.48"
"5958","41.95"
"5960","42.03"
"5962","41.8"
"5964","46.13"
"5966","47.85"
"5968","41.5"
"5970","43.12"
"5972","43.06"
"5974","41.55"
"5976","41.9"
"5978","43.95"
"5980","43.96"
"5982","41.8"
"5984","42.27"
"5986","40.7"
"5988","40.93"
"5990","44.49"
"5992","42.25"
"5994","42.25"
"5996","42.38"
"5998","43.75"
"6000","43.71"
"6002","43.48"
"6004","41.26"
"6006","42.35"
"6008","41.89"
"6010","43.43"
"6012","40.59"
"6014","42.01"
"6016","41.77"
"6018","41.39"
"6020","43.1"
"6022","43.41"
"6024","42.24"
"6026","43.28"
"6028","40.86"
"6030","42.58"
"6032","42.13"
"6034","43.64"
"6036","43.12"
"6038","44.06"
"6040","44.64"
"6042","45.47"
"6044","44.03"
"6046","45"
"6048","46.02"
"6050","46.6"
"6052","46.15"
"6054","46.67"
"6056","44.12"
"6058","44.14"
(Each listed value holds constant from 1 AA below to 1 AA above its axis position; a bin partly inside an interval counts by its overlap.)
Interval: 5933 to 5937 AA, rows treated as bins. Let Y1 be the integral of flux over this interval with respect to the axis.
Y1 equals 170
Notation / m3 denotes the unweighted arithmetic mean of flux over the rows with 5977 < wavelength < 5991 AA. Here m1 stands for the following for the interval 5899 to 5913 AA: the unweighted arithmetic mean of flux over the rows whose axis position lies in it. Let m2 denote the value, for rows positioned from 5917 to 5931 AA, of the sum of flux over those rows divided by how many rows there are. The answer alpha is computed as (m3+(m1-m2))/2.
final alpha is 19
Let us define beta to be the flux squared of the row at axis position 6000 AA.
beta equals 1911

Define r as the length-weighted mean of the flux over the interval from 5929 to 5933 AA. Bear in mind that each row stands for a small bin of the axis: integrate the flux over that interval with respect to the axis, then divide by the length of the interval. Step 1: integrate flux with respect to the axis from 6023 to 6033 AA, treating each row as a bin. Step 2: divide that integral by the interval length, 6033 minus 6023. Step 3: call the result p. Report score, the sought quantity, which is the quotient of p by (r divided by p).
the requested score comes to 42.1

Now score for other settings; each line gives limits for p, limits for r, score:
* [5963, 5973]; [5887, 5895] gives 56.4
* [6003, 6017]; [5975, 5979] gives 40.9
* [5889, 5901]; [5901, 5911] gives 31.5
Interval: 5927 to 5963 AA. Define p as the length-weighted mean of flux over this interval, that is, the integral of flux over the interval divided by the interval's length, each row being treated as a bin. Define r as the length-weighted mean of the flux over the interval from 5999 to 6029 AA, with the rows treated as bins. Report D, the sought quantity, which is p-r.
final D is 0.3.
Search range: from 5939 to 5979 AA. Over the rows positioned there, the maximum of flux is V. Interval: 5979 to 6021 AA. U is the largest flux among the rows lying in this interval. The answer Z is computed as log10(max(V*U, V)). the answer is 3.33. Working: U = 44.49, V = 47.85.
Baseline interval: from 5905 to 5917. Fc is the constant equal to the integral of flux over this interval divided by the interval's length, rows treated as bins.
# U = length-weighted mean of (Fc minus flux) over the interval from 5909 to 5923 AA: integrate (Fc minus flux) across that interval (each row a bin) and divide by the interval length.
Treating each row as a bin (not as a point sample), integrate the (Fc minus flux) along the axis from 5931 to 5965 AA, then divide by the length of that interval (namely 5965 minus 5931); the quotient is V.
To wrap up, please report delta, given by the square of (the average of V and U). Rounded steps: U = -0.97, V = -1.9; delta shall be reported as 2.0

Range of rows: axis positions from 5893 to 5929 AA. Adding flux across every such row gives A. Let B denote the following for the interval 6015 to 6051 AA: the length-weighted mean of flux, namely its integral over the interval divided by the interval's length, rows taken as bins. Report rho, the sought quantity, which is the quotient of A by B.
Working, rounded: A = 727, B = 43.5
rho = 16.7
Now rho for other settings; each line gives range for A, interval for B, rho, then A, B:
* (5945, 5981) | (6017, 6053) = 17.7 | 774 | 43.8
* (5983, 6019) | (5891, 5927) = 19.0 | 761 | 39.9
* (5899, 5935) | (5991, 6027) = 17.6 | 750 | 42.5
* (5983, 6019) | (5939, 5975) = 17.6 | 761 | 43.1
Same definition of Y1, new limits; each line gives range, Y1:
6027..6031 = 167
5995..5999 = 172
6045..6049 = 182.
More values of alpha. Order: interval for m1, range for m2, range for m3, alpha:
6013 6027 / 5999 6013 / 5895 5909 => 19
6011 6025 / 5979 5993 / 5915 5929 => 22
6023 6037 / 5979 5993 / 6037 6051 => 23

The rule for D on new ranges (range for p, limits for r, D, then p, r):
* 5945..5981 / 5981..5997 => 0.9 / 43.0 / 42.1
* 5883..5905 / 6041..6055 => -9.4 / 36.3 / 45.7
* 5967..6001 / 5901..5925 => 1.1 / 42.6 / 41.5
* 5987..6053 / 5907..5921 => 1.6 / 43.2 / 41.6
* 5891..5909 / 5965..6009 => -5.3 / 37.5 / 42.7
